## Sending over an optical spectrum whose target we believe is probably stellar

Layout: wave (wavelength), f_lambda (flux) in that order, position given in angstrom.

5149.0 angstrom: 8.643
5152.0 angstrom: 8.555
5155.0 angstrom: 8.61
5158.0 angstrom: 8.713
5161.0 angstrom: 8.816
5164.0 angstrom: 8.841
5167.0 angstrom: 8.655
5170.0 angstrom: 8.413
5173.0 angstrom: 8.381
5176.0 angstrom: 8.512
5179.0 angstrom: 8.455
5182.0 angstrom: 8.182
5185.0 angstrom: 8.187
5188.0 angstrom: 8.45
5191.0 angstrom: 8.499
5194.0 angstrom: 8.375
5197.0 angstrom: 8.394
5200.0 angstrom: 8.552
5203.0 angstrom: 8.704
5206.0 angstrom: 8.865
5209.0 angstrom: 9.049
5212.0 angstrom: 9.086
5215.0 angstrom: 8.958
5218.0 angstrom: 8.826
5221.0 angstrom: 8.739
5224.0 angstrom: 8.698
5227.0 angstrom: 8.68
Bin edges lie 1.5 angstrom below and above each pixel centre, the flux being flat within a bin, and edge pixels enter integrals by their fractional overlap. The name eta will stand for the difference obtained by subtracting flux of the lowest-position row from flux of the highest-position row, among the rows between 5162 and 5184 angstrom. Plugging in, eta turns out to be -0.7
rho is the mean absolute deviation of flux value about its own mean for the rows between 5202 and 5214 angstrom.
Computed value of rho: 0.14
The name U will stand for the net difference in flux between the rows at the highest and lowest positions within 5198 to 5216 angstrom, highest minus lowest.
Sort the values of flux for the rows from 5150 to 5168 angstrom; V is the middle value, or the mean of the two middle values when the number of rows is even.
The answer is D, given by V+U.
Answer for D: 9.1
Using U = 0.41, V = 8.68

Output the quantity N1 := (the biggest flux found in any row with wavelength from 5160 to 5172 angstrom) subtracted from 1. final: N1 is -7.8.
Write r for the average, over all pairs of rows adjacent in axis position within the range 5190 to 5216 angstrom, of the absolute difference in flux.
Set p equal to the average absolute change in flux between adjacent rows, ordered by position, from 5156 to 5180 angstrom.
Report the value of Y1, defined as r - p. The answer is 0.0095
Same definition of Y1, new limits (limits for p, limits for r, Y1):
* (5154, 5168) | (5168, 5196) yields 0.0125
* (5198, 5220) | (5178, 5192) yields 0.0152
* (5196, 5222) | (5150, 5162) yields -0.0429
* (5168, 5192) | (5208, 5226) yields -0.0307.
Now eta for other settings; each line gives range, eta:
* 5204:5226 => -0.2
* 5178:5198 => -0.1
